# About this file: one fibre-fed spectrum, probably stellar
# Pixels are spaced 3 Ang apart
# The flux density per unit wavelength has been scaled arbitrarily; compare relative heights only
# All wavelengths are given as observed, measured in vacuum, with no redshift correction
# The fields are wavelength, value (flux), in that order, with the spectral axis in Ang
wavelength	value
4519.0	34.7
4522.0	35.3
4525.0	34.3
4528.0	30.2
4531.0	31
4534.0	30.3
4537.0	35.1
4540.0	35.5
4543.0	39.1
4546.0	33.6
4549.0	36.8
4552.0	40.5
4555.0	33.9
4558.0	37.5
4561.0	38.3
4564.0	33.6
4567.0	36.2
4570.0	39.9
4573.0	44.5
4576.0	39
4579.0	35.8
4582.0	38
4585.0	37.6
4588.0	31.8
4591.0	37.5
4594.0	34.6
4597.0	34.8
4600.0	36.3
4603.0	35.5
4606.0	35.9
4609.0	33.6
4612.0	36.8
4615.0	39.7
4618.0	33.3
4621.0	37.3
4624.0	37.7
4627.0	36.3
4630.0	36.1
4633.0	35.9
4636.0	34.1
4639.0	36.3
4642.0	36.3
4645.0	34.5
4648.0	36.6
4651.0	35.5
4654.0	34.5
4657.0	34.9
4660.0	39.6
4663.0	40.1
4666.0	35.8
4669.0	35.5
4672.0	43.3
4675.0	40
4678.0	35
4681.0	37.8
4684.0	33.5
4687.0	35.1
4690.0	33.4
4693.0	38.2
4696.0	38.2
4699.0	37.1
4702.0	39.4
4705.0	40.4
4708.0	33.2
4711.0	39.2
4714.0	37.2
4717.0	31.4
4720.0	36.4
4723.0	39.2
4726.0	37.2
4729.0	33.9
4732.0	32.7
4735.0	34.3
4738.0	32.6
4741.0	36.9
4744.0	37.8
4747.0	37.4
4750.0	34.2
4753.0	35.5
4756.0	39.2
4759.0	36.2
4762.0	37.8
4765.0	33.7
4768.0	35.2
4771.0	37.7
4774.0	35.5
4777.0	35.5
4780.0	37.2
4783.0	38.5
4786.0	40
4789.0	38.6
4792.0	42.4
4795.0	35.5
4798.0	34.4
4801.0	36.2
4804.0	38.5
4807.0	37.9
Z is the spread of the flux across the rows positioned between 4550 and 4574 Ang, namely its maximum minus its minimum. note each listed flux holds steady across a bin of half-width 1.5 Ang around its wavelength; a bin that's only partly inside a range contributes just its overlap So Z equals 11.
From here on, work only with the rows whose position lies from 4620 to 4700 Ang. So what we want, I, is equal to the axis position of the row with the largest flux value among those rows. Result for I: 4672.0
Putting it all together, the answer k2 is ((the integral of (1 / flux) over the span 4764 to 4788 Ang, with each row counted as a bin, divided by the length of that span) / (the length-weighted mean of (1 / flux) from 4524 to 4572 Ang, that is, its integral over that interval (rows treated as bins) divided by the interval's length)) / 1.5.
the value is 0.639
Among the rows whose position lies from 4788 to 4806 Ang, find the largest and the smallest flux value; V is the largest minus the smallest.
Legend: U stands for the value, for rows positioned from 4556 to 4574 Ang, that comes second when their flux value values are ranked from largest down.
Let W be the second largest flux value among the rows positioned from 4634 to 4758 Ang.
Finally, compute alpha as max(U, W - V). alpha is 39.9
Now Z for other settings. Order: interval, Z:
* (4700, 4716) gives 7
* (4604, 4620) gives 6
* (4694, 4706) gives 3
